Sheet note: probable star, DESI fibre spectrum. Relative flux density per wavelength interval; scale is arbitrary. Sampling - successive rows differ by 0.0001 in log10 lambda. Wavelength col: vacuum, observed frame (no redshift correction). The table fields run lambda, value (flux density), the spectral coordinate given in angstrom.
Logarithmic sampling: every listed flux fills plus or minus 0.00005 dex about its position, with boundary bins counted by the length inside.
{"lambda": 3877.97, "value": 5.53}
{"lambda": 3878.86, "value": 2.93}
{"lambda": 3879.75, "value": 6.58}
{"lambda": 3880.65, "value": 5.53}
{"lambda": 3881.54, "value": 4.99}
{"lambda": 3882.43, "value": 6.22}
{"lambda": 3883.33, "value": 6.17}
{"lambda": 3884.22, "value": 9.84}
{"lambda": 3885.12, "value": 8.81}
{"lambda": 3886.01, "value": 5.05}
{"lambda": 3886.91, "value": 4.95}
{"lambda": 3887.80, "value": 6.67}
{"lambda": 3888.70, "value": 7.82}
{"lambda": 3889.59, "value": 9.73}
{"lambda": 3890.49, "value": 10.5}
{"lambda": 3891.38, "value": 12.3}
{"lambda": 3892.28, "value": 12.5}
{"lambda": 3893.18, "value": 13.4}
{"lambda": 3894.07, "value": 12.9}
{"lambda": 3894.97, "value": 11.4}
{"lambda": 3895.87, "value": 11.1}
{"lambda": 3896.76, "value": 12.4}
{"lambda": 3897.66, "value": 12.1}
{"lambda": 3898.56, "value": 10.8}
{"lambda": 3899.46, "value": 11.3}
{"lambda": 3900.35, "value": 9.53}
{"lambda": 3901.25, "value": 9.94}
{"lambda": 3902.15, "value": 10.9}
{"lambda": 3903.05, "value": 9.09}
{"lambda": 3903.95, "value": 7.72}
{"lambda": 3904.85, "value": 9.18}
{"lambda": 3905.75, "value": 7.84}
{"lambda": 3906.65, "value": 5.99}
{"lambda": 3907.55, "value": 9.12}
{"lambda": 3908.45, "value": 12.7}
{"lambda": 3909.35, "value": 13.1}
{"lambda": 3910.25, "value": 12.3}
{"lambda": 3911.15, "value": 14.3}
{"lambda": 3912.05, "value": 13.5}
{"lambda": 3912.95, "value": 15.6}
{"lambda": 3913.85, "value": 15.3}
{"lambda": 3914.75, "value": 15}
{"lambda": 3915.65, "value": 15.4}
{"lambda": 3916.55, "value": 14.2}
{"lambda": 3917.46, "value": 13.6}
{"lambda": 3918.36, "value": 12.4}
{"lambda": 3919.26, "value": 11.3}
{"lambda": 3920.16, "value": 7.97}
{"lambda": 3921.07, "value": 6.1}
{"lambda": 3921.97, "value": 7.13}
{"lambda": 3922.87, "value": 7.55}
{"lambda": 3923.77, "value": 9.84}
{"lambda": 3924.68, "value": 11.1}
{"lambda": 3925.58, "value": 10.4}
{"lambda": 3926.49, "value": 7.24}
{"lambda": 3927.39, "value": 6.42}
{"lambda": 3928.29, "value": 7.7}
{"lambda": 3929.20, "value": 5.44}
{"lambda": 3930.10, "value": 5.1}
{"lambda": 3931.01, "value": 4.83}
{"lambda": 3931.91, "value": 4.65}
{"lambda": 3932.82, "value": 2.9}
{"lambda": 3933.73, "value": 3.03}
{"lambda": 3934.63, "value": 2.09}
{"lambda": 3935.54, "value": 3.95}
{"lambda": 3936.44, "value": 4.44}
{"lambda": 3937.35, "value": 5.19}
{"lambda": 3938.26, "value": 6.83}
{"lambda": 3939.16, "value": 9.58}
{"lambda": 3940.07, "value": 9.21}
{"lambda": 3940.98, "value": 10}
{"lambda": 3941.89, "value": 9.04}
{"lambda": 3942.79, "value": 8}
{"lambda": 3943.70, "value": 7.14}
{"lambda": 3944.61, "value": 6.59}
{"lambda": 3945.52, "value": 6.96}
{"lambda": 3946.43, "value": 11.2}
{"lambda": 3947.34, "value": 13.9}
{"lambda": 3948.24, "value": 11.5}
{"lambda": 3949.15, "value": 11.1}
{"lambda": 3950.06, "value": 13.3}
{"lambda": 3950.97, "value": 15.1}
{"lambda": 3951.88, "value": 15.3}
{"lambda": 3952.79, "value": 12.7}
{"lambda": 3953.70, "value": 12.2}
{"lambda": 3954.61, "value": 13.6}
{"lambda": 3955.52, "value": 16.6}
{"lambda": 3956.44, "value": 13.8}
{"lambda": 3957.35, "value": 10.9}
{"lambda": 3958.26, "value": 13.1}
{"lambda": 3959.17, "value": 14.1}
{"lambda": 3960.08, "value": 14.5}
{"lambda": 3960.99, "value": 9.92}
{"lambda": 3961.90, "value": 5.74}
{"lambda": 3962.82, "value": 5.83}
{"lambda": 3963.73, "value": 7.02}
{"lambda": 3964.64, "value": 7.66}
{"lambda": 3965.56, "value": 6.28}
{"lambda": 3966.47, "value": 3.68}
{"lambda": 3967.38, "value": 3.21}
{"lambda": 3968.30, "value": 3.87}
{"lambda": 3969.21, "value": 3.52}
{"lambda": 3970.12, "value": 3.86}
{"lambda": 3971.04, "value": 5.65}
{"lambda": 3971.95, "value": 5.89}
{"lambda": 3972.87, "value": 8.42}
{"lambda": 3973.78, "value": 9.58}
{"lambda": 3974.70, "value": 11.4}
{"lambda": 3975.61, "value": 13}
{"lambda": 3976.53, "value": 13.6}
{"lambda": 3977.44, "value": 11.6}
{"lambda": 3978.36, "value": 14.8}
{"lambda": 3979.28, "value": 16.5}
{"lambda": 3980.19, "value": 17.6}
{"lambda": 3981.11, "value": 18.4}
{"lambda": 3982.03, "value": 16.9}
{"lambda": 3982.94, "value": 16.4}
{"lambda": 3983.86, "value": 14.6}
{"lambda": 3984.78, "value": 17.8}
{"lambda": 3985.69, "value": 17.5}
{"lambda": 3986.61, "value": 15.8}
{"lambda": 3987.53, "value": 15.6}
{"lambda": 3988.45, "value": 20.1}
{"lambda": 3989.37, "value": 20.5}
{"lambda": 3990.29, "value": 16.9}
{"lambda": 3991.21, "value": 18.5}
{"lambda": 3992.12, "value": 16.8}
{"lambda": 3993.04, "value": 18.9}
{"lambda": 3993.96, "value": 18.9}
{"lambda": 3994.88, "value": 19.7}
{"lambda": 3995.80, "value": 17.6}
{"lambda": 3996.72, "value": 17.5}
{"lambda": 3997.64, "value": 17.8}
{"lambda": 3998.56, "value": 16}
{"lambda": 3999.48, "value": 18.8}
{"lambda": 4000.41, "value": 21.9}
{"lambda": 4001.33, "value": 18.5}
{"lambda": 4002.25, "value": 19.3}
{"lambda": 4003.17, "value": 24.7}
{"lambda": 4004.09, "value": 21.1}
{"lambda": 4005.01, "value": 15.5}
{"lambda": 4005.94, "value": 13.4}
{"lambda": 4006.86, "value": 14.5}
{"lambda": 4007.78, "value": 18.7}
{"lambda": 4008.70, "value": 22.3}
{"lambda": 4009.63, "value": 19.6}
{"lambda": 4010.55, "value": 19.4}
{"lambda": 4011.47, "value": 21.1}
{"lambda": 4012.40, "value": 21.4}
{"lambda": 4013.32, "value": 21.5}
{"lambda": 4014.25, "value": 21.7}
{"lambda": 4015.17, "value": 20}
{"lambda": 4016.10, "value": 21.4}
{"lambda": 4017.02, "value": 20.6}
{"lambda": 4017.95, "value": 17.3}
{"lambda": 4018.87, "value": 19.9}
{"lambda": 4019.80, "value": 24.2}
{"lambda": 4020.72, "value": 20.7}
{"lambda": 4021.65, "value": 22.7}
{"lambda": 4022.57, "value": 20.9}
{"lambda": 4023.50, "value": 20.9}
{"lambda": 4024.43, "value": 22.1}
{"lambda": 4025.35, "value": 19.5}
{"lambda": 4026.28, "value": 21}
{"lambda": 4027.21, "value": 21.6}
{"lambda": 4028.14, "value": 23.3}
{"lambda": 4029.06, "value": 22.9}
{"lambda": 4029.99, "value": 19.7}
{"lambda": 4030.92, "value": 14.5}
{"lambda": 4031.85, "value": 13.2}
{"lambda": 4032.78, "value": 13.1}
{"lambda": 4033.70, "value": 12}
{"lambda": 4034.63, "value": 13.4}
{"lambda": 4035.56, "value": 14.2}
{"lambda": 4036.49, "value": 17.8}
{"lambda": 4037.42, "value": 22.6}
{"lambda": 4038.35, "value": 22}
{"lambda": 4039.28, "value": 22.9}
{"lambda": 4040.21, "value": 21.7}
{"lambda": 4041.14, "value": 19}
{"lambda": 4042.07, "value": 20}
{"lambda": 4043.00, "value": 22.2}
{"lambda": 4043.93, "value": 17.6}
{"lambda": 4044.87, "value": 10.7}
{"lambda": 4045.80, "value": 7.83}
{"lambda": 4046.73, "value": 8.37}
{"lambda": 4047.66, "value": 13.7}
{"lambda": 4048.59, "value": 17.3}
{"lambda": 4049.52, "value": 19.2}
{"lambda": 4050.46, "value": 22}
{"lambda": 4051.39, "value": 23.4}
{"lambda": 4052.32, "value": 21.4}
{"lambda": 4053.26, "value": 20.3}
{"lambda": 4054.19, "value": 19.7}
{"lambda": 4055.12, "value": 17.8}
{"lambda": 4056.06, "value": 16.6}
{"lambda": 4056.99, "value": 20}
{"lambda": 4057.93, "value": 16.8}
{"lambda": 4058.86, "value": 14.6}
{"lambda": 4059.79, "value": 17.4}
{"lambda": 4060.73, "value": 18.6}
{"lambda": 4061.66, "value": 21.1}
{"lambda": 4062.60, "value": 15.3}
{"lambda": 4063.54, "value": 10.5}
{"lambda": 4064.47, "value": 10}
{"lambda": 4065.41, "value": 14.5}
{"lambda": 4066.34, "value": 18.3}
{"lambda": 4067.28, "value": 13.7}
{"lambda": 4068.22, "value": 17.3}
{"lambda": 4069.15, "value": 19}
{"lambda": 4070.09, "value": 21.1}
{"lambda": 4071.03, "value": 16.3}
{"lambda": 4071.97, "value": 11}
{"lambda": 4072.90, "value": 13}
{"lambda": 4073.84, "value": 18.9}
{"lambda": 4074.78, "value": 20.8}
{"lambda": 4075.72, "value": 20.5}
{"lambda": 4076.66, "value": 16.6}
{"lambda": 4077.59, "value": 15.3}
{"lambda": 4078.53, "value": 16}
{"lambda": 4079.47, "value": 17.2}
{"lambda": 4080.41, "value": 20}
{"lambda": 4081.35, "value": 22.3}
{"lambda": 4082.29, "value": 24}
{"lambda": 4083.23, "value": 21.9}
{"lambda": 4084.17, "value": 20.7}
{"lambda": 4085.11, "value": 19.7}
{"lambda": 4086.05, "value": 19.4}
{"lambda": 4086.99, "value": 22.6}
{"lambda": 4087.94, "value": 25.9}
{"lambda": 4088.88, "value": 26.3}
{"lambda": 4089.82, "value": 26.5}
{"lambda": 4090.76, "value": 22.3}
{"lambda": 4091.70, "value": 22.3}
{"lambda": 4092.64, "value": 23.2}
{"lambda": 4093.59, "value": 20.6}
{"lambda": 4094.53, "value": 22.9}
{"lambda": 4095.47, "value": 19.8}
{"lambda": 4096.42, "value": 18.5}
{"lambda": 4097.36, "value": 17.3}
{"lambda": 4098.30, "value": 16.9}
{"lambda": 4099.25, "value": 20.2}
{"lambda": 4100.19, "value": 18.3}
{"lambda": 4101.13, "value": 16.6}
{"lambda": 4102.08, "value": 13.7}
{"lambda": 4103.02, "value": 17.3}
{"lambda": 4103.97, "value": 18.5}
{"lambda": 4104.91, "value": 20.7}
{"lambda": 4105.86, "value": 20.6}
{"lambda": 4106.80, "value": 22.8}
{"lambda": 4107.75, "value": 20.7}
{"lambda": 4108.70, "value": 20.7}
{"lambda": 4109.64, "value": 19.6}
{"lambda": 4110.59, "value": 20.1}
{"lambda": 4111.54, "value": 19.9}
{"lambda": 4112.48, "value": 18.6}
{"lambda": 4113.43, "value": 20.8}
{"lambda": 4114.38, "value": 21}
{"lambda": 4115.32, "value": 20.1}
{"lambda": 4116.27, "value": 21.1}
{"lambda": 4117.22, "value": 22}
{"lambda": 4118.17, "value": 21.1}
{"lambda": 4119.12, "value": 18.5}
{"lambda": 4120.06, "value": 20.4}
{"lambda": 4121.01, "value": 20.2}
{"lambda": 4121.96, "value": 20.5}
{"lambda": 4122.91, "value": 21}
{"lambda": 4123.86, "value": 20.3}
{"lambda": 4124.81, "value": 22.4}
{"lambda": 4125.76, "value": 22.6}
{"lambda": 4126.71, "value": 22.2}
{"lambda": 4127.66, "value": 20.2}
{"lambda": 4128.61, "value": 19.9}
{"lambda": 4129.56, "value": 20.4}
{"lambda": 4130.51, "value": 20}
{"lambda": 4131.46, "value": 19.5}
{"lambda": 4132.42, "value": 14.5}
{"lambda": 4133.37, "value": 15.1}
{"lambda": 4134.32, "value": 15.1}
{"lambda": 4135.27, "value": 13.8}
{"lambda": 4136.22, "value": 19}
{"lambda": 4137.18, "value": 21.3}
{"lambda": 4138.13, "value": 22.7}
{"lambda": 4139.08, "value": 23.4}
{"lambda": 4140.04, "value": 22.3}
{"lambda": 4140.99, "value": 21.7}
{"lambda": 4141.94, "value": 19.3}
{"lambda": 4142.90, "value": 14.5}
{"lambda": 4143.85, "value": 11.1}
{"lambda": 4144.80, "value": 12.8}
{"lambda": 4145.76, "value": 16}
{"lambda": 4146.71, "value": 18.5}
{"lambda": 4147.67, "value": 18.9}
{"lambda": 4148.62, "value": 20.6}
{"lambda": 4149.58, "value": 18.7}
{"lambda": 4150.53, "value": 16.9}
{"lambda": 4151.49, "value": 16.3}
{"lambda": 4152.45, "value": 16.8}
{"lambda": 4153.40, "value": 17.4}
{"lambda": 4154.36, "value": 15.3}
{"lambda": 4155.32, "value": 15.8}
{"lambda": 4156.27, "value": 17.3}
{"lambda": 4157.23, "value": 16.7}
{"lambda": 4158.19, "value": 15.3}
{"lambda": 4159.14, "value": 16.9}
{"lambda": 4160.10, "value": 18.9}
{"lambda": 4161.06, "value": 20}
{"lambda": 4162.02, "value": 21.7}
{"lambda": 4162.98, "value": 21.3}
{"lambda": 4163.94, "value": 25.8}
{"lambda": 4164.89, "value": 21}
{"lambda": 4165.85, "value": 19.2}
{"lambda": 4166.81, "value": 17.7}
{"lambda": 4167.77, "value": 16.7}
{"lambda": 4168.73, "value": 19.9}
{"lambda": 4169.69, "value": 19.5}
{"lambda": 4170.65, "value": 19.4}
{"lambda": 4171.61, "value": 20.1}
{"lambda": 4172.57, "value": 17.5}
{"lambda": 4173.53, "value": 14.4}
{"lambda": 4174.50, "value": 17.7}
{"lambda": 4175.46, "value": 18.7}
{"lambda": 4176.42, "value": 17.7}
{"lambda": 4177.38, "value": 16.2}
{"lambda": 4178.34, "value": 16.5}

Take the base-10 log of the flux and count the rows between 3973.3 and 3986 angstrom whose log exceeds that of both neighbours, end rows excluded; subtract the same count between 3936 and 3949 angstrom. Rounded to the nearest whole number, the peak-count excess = 0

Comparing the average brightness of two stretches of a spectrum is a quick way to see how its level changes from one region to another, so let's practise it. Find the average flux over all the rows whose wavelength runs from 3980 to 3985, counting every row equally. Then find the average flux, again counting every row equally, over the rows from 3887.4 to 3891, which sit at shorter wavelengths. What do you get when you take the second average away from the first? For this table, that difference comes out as 8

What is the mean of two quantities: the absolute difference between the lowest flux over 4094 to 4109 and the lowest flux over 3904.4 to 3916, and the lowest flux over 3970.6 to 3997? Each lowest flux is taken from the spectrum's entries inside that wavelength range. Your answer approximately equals 6.7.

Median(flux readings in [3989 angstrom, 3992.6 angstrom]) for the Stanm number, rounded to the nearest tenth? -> 17.7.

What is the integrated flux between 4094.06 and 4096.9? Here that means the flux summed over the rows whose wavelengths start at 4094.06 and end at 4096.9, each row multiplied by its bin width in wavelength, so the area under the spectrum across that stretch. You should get 58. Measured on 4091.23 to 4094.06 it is 62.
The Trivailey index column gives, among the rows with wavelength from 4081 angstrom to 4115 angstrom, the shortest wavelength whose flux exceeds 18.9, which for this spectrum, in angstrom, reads 4081.35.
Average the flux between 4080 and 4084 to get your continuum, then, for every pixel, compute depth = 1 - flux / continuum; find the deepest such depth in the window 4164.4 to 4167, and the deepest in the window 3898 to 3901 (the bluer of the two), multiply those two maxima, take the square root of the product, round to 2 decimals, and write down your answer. 0.33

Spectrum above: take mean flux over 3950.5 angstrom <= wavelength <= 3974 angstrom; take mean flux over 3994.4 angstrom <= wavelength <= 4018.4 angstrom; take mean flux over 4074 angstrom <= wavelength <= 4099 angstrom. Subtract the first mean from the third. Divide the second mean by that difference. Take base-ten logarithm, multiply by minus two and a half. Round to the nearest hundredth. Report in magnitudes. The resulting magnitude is -0.57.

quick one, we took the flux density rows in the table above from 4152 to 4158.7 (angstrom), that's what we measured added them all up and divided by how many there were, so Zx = 16.4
